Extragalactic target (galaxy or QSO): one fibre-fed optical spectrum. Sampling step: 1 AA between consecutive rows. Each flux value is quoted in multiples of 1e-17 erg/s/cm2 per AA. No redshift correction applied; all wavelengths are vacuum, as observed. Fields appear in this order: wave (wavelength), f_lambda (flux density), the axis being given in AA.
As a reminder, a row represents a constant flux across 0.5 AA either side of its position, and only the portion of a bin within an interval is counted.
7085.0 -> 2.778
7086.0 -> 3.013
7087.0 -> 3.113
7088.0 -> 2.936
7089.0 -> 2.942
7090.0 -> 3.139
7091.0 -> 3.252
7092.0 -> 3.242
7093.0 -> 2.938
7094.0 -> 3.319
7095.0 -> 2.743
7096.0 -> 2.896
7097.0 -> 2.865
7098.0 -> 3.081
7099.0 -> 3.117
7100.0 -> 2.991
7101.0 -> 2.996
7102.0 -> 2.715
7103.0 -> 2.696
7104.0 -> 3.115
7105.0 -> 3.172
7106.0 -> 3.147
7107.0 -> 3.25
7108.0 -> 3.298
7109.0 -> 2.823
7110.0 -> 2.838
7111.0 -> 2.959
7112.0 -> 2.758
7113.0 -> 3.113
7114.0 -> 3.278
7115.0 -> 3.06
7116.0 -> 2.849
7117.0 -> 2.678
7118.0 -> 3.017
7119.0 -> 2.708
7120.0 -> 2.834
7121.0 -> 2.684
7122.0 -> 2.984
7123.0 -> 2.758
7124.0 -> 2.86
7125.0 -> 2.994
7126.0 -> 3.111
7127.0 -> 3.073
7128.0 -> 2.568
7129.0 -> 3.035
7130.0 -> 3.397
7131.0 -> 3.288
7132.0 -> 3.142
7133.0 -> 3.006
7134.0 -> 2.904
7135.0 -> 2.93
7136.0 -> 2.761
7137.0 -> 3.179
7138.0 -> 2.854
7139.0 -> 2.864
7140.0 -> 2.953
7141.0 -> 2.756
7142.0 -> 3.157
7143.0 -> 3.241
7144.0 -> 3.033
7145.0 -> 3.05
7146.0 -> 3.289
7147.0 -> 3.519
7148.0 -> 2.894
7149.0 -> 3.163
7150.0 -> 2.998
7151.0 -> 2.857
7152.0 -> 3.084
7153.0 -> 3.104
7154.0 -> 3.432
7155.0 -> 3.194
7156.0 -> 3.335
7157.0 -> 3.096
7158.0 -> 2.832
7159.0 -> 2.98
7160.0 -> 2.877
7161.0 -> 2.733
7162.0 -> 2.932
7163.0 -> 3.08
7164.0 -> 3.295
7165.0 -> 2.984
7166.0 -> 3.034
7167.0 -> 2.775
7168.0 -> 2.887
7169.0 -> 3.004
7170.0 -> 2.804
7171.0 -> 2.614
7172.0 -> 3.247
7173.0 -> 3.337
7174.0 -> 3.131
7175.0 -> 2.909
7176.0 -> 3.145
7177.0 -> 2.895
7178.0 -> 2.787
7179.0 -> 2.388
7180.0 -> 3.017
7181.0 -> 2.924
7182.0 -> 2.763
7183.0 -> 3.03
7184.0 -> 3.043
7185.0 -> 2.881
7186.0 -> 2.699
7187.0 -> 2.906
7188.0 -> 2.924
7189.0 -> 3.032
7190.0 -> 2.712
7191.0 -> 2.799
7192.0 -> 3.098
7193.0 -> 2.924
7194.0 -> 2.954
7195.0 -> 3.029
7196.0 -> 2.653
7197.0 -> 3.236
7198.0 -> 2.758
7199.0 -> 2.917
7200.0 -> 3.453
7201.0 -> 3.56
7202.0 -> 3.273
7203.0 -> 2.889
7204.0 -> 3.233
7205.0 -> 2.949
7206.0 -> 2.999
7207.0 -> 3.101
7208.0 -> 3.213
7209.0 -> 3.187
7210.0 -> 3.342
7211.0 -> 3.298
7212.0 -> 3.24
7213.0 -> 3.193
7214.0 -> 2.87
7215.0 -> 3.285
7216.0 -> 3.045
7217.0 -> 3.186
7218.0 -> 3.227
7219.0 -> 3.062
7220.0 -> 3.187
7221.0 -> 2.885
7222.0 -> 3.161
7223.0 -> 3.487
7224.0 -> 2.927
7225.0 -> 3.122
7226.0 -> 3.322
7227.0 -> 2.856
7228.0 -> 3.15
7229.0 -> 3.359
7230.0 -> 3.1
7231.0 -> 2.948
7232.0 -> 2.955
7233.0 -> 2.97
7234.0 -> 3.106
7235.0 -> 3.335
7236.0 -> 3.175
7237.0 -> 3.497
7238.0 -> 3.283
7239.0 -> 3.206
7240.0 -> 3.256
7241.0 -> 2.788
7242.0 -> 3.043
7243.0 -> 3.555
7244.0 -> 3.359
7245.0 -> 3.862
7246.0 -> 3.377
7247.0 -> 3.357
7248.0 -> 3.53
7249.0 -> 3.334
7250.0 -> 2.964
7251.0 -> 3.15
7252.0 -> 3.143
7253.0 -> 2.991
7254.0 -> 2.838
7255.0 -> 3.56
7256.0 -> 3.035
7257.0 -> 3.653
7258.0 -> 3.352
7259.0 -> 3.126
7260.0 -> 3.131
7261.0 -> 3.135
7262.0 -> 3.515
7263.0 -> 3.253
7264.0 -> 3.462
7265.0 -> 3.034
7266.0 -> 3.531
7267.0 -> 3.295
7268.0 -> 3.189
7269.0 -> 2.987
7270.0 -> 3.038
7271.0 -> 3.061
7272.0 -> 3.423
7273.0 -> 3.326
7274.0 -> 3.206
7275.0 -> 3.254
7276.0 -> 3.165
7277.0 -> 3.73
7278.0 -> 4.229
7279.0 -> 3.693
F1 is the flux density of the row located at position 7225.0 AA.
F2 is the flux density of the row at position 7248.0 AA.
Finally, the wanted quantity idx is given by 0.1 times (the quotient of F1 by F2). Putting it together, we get 0.088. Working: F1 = 3.122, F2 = 3.53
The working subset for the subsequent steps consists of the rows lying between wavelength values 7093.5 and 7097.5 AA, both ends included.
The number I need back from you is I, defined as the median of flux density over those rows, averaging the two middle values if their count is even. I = 2.88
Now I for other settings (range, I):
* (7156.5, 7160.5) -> 2.93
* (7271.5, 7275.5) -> 3.29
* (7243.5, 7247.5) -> 3.37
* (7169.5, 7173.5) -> 3.03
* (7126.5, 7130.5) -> 3.05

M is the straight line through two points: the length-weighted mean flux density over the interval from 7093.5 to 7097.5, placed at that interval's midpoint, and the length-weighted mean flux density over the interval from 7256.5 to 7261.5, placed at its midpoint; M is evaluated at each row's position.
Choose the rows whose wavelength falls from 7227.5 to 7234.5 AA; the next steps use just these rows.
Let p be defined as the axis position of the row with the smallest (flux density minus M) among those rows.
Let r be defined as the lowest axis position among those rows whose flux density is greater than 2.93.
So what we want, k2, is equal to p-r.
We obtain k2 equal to 3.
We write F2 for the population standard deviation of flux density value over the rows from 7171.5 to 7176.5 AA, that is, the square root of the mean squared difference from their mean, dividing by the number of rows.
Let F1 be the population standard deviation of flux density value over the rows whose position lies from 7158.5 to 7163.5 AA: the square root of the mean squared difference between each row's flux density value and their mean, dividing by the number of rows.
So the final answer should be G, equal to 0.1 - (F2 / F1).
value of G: -1.1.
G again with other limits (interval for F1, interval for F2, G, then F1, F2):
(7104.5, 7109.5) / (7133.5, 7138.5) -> -0.7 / 0.166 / 0.139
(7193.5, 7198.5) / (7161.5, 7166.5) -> -0.5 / 0.205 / 0.125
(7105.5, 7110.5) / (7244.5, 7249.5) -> -0.9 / 0.203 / 0.197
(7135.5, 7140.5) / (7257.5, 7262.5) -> -1.0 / 0.142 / 0.157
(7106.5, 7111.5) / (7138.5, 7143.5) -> -0.8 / 0.202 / 0.180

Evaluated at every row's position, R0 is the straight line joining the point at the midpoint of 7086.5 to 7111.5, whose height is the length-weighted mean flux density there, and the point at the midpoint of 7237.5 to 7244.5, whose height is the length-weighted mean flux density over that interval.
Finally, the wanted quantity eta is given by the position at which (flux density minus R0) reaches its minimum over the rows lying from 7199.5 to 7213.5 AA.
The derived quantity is 7203.0 AA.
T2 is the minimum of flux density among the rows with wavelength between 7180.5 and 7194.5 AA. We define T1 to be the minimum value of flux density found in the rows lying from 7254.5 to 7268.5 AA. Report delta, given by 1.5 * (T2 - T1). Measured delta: -0.5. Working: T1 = 3.034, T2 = 2.699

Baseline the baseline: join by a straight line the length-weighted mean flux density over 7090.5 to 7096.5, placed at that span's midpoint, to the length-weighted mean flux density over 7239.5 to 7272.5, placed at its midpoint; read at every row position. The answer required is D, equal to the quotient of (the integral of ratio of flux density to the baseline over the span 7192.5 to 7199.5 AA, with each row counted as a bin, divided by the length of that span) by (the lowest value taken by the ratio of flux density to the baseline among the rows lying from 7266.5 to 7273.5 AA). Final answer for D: 1.00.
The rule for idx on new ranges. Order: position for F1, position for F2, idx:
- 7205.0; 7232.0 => 0.100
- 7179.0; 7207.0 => 0.077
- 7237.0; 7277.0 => 0.094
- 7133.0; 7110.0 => 0.106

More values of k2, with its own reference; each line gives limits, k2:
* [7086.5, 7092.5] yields 1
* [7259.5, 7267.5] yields 5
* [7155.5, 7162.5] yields 5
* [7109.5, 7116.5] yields 1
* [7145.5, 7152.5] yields 5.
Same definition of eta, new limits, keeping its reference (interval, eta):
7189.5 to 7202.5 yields 7196.0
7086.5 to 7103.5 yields 7103.0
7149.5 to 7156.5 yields 7151.0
